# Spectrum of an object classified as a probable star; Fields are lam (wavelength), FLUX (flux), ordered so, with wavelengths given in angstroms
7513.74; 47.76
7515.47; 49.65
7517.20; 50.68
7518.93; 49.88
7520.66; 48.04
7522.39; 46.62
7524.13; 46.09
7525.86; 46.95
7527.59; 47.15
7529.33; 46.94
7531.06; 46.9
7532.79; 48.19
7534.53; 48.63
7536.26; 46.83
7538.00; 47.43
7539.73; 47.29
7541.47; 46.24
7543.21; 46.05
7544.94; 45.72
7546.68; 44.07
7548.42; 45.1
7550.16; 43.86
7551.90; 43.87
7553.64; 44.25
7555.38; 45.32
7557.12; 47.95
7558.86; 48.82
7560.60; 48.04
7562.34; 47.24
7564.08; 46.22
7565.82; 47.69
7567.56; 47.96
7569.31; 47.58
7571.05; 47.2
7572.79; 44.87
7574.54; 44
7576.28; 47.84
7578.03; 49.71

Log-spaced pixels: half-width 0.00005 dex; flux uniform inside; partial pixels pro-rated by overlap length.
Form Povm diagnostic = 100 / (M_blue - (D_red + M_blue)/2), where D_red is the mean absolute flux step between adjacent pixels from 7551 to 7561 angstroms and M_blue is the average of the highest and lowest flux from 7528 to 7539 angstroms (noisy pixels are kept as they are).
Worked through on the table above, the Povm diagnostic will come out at 4.29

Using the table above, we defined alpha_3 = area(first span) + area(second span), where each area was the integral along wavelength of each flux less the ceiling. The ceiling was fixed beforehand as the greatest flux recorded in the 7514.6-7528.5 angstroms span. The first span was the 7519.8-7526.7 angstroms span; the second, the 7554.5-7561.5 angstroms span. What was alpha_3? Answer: -48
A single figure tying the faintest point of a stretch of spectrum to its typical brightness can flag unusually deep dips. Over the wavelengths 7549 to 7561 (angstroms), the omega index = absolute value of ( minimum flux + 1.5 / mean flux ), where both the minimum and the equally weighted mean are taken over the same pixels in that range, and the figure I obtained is 43.9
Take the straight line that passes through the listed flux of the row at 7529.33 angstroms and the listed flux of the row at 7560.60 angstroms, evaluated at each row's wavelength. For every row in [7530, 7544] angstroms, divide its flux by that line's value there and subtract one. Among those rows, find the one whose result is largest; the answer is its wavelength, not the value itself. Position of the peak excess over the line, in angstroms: 7534.53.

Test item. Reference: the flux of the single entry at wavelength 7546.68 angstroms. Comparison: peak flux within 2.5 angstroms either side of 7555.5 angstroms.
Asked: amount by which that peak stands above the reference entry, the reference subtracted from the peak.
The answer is 4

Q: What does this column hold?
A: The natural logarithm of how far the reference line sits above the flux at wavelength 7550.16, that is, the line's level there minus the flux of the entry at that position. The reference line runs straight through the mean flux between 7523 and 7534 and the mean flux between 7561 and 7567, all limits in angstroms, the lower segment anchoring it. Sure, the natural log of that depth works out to 1.2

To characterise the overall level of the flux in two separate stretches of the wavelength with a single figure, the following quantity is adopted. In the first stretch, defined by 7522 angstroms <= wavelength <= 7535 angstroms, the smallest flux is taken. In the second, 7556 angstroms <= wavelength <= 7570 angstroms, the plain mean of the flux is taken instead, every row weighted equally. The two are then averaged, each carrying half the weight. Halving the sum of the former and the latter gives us 46.9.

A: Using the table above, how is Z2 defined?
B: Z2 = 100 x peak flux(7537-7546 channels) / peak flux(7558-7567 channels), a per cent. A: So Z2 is 97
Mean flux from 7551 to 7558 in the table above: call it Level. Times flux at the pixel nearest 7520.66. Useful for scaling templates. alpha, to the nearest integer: 2178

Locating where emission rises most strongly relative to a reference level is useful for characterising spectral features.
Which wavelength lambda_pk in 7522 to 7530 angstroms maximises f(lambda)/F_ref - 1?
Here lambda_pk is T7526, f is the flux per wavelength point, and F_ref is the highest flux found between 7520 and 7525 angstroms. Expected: 7527.59 angstroms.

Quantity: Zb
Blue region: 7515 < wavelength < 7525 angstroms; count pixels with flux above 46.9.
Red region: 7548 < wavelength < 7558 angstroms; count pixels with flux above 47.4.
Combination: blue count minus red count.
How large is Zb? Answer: 3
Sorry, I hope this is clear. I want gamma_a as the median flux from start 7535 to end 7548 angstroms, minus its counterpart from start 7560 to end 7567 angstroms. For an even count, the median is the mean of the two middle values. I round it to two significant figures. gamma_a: -1.2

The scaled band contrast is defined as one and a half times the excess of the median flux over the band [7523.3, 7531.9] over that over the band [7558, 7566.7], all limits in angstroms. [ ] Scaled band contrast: -1.1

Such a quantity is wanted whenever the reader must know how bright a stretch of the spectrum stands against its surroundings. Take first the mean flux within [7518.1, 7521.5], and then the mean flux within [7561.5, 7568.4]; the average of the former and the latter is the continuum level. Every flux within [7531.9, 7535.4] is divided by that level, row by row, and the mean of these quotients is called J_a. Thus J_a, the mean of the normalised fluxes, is 1.01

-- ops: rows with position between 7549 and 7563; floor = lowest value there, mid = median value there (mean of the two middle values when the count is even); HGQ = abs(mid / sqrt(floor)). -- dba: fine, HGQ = 6.99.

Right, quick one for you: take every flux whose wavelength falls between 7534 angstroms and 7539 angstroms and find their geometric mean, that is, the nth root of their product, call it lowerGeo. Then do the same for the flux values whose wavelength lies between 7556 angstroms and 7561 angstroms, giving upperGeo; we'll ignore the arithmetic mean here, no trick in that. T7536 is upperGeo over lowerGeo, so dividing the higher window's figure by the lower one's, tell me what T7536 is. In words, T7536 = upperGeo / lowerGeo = 1.01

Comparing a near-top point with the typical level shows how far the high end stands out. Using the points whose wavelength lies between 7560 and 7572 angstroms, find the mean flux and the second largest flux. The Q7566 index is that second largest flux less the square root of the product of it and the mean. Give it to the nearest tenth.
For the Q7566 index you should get 0.3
